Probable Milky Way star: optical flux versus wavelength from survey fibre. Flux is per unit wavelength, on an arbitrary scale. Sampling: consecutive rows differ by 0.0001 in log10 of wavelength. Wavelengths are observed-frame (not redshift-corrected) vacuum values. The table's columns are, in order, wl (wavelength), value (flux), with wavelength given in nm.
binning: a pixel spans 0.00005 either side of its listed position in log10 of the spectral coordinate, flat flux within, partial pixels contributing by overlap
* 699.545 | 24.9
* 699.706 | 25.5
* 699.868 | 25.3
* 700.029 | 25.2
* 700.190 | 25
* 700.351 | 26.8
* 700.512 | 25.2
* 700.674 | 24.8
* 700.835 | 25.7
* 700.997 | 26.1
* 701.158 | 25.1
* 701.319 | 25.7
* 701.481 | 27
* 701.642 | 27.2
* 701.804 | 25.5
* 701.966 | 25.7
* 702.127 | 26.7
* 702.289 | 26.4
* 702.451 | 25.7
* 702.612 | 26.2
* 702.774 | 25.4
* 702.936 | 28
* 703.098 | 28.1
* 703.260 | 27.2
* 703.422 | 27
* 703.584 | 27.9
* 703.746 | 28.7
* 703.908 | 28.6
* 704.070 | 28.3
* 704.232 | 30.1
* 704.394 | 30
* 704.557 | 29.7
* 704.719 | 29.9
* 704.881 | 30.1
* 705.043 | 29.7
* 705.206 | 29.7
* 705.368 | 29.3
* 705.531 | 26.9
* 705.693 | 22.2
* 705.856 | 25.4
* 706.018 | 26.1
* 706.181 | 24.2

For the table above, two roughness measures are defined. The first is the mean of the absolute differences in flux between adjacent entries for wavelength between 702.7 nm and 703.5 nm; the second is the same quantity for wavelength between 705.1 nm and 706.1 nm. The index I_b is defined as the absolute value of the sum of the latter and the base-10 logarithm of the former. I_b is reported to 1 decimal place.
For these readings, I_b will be 2.3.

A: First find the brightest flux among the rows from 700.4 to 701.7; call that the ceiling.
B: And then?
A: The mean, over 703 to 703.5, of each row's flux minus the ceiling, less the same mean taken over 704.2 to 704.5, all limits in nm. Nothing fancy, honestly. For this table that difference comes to -2.6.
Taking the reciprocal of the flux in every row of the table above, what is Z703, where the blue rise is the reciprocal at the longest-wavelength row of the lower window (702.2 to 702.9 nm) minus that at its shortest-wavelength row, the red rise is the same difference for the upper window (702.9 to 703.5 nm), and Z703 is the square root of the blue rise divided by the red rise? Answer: 1.1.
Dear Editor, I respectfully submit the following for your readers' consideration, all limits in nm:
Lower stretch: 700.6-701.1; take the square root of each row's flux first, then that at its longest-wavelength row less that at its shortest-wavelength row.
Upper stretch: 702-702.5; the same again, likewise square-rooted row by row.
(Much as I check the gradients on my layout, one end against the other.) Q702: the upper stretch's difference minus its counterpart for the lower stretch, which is -0.23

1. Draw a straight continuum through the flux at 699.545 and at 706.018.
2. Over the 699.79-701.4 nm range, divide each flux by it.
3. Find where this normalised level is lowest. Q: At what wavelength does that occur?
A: 700.674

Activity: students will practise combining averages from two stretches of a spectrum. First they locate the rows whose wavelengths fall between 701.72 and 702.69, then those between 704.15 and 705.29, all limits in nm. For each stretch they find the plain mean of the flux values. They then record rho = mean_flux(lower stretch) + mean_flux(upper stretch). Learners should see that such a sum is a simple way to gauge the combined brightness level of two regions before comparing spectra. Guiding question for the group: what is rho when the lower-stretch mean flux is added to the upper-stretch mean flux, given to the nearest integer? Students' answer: 56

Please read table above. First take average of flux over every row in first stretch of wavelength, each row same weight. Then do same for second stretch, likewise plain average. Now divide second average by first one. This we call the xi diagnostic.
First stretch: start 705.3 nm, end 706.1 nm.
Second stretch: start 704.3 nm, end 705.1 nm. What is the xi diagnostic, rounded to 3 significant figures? 1.15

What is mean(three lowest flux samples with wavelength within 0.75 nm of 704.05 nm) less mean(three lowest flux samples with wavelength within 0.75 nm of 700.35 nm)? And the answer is 2.7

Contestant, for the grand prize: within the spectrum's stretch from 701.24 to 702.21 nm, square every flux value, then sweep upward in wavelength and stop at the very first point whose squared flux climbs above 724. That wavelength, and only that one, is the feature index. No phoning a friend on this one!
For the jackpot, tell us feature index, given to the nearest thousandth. 701.481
